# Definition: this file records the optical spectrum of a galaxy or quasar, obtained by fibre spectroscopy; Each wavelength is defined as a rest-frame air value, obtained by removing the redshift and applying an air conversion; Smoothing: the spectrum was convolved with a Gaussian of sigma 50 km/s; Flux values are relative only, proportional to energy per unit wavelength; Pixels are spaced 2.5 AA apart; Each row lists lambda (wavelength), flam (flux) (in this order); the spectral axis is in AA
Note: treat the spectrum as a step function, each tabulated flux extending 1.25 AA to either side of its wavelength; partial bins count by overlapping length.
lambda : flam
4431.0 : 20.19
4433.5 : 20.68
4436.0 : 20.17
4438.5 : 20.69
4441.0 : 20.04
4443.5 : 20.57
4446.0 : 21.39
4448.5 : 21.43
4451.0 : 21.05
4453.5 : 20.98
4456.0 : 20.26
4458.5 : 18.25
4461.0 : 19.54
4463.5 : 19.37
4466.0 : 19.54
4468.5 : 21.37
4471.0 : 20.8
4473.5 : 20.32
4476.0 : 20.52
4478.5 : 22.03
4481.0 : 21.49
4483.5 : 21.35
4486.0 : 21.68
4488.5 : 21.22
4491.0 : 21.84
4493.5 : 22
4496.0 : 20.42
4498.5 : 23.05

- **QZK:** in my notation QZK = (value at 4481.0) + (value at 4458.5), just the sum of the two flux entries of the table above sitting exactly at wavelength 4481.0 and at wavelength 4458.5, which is 39.7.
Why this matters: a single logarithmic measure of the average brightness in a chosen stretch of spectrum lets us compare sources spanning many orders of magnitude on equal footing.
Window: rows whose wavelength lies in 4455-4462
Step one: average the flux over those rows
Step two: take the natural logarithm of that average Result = 2.96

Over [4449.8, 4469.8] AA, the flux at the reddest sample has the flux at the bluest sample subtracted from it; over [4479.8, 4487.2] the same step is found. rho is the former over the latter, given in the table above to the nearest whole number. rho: 2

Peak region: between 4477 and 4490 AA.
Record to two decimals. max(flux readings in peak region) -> 22.03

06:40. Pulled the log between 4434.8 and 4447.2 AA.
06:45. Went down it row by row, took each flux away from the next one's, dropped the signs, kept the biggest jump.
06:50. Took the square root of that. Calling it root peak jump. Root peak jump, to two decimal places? 0.91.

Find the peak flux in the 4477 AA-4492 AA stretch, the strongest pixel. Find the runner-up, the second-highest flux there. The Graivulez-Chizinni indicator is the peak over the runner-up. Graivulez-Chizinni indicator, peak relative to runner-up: 1.01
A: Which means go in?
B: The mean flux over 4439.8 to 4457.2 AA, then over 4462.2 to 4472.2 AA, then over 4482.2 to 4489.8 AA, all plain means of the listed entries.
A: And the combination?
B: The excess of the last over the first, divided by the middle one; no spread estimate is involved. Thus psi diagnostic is 0.030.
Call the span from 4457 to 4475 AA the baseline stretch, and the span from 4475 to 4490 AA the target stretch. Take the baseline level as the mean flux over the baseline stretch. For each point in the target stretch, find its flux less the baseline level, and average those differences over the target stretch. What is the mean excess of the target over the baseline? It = 1.5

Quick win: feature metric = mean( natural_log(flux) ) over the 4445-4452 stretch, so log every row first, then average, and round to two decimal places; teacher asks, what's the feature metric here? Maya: 3.06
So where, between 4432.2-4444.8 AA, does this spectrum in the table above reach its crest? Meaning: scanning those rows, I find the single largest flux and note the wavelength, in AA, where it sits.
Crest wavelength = 4438.5 AA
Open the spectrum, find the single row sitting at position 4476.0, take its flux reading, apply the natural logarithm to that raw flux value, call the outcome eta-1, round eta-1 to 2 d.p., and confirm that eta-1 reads 3.02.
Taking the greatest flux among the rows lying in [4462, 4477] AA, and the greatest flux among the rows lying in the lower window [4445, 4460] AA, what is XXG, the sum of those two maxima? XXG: 42.8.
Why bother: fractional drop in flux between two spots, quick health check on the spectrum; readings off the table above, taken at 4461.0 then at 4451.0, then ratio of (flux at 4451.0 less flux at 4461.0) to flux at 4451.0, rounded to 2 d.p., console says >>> 0.07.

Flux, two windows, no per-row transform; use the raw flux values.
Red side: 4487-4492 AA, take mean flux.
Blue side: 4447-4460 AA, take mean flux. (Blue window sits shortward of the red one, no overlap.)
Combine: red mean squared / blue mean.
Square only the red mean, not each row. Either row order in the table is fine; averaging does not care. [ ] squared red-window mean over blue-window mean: 22.7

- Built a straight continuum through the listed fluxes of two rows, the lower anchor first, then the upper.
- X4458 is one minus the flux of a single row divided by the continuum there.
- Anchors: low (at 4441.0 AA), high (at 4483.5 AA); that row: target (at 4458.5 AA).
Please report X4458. 0.11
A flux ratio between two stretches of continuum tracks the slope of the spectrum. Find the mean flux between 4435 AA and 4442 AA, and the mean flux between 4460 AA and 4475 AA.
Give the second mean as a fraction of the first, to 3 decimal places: 0.993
